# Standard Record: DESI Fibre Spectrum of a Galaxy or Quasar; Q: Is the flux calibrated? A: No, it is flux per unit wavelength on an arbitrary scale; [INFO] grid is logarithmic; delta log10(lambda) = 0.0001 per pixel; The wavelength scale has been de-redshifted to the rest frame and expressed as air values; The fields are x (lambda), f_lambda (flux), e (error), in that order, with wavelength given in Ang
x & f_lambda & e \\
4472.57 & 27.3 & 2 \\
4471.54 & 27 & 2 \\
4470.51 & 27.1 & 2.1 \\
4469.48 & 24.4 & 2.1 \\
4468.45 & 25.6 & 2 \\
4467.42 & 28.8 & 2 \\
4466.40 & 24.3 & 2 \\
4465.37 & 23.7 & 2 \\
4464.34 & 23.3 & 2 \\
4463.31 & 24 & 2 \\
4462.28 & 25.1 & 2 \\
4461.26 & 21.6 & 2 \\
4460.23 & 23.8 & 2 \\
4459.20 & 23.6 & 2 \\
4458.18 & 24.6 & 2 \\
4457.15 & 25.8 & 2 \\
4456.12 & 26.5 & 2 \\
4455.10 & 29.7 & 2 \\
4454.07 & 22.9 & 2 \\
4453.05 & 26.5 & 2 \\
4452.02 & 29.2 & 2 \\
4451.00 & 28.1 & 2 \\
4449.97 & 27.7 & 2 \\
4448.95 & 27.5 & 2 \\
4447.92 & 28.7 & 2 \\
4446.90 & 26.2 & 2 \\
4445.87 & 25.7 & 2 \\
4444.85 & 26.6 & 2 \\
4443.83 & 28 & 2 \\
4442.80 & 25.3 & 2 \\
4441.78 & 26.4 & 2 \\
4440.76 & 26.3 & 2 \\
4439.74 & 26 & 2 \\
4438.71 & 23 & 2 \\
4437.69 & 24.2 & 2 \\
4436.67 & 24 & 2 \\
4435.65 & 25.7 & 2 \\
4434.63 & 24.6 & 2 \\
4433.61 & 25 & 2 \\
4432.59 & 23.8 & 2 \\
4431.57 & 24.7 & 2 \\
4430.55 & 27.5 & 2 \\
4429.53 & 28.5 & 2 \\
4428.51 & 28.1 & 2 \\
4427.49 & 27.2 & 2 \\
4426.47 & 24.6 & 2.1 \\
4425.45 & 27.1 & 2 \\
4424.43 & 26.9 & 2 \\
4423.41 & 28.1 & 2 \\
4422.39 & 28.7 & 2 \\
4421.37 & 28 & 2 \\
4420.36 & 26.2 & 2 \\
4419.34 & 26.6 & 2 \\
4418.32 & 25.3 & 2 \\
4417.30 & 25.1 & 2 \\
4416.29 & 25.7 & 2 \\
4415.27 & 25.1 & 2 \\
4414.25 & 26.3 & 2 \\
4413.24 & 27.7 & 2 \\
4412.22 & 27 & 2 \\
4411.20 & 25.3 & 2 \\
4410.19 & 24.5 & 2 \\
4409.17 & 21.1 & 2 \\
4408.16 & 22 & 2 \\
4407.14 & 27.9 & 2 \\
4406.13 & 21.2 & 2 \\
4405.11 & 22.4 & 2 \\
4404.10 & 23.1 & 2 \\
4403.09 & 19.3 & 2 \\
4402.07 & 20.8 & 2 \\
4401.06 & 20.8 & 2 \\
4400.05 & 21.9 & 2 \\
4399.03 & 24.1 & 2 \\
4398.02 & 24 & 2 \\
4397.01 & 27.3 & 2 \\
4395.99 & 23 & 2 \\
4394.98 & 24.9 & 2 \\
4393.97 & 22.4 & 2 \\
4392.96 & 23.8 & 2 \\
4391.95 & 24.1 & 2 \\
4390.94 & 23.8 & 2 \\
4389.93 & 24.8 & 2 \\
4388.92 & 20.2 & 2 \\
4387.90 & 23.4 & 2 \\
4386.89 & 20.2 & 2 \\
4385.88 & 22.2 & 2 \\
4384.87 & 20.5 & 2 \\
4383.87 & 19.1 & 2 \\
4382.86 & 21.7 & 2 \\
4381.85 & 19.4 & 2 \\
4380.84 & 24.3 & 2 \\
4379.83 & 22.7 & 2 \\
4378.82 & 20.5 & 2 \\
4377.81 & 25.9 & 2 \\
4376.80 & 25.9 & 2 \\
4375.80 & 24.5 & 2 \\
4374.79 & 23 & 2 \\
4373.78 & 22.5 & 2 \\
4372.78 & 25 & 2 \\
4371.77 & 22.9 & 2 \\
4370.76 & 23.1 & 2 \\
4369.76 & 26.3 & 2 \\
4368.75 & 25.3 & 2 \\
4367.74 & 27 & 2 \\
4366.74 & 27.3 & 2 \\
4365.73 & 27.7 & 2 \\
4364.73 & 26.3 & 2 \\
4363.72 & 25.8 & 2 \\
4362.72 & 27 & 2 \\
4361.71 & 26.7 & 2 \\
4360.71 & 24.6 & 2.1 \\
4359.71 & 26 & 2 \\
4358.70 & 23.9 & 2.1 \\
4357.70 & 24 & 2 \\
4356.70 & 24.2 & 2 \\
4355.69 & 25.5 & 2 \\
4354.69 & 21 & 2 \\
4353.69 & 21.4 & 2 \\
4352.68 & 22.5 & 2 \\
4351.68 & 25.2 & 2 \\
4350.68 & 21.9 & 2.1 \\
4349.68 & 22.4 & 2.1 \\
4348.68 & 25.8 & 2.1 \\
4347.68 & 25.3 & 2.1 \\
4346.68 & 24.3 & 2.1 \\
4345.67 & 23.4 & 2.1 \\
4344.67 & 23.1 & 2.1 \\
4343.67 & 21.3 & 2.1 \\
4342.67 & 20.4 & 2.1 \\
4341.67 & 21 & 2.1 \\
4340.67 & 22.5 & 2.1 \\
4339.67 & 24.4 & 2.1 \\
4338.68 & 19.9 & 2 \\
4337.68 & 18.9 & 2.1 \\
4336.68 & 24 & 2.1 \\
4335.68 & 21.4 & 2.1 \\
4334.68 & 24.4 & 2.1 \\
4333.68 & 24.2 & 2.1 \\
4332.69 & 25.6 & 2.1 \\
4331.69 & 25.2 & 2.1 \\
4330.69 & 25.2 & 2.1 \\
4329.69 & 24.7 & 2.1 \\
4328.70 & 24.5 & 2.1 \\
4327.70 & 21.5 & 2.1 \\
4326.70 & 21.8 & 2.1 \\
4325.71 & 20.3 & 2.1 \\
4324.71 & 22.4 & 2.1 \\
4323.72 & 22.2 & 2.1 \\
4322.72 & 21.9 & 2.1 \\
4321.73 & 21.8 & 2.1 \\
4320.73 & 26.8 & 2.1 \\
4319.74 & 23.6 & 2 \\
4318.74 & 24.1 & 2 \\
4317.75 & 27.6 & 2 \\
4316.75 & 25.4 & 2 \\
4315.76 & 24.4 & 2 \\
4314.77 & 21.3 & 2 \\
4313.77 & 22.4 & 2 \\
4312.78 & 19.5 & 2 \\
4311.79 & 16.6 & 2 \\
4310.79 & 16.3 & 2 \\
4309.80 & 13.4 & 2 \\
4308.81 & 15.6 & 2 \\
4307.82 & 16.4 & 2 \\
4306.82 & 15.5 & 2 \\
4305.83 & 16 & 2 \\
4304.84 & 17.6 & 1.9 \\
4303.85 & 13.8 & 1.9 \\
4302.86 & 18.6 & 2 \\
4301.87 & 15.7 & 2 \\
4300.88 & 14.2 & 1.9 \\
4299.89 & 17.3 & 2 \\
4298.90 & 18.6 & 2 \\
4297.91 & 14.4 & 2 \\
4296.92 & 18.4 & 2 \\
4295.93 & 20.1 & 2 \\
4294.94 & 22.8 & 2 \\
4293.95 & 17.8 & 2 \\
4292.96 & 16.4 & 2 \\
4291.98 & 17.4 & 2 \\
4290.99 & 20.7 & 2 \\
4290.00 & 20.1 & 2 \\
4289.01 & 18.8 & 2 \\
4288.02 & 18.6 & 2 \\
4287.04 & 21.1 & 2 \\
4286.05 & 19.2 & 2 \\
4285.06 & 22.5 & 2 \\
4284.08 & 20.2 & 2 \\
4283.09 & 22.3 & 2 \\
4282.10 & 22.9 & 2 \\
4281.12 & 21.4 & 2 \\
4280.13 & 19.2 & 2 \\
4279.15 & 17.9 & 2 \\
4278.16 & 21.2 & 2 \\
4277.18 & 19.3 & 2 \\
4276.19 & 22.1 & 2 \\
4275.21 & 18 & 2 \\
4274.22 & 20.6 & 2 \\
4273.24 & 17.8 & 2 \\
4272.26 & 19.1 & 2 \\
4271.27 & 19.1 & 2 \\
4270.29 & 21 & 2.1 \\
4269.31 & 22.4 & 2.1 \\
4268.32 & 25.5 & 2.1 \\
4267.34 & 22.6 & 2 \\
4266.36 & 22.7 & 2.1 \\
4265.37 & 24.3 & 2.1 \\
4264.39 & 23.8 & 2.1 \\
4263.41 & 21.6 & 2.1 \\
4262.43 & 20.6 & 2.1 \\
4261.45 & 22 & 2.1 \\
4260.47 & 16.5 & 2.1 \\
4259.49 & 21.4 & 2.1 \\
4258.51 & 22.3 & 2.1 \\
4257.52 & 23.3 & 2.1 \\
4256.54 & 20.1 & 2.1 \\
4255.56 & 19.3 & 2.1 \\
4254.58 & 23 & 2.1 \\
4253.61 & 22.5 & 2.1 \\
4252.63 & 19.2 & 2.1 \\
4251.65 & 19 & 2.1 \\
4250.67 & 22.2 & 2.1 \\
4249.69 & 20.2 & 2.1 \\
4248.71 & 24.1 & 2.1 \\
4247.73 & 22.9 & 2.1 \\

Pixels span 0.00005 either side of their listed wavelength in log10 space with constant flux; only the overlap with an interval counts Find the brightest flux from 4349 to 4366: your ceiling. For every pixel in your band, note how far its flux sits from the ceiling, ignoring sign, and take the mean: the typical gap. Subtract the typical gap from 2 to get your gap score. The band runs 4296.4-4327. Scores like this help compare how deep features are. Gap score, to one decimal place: -6.2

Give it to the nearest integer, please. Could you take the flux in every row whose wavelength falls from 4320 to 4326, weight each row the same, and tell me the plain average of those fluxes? 23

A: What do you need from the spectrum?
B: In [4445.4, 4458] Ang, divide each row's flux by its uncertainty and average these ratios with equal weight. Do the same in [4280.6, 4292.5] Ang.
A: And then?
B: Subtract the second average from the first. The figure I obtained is 3.3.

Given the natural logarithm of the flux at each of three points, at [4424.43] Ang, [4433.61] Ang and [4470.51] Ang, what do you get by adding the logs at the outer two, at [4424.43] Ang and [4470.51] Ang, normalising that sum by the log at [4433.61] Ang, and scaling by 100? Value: 205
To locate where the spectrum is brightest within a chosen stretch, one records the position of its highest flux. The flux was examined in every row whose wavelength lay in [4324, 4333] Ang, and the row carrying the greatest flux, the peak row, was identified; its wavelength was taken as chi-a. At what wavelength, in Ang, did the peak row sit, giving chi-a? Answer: 4332.69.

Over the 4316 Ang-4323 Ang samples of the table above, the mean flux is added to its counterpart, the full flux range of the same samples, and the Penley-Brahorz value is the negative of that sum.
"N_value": -30.3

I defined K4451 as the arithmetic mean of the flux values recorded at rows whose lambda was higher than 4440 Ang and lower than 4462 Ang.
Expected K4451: 26.2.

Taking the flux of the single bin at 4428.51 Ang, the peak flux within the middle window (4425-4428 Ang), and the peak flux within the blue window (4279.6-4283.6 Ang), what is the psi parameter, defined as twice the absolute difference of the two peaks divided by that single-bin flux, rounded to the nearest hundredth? 0.31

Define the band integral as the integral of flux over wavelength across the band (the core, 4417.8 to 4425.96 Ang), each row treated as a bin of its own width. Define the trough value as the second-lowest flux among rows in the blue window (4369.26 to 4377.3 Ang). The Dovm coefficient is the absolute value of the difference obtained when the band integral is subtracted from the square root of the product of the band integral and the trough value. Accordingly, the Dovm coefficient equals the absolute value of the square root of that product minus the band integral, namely 150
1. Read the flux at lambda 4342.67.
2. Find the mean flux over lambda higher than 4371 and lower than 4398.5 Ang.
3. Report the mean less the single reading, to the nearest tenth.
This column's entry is 2.6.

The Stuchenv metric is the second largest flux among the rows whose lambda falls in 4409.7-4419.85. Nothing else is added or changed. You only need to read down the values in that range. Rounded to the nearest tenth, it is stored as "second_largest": 27.0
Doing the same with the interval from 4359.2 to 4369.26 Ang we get 27.3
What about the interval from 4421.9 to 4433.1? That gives 28.5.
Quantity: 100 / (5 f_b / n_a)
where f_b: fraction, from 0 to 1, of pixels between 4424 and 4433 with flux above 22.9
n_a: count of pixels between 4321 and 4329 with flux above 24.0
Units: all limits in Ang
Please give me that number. 20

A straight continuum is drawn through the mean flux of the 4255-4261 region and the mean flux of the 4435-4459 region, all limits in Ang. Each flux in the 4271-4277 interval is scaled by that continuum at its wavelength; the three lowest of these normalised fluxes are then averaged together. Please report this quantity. 0.87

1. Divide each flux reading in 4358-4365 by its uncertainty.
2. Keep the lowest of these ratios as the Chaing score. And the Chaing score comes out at 11.4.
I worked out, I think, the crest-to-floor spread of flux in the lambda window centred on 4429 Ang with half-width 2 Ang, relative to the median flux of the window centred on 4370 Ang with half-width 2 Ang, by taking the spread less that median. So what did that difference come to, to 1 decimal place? -22.9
